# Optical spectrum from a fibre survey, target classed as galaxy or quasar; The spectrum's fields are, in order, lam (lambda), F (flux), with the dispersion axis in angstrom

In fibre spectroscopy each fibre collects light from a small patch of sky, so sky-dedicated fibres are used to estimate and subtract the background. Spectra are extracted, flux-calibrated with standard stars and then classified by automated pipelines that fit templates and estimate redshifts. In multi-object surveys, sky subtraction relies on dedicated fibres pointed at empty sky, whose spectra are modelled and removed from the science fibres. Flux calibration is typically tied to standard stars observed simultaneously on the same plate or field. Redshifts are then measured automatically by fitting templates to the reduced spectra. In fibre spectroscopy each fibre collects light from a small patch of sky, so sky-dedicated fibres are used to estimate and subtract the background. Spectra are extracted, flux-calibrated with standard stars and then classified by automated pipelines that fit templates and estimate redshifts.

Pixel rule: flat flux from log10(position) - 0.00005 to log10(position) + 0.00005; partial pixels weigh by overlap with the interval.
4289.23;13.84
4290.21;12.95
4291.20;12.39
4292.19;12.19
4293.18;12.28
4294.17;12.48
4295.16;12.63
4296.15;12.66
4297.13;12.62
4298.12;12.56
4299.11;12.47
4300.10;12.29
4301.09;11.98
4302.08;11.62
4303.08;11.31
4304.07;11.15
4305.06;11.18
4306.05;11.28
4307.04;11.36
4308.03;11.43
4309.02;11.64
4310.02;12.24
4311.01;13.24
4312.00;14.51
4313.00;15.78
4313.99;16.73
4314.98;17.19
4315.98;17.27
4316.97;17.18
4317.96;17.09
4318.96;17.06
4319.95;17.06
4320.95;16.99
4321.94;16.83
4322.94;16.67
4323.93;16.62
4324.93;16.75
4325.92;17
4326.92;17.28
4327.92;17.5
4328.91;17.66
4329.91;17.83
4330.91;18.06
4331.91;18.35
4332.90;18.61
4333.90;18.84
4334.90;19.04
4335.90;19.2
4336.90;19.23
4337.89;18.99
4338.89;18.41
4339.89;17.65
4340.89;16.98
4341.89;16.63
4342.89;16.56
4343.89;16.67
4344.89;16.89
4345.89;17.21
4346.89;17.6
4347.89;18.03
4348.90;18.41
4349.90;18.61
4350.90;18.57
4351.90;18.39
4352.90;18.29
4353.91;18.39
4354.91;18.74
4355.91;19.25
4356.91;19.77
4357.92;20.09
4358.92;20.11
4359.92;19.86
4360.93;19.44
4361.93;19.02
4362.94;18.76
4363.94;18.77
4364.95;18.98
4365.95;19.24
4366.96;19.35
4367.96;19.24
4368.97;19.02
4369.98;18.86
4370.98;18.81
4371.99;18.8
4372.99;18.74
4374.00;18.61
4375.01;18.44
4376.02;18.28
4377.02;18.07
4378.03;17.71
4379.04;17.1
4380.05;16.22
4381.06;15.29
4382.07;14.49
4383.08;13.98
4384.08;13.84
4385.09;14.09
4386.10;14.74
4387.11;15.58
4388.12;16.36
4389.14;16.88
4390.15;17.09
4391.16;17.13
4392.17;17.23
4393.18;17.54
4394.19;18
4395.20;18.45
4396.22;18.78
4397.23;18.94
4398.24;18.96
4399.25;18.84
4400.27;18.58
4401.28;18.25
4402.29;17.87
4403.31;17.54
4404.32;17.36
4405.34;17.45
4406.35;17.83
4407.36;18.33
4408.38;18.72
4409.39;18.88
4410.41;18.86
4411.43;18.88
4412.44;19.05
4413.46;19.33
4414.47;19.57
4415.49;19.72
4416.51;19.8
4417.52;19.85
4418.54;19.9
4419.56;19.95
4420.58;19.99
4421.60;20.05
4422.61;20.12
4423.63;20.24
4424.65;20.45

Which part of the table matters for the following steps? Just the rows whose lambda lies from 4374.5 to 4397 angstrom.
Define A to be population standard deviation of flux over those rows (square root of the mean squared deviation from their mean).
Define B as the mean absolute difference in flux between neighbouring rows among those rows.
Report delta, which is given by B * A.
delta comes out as 0.71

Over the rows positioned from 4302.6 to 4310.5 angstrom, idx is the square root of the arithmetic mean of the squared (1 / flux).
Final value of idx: 0.087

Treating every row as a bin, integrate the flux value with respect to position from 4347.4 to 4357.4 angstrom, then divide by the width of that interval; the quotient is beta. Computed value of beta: 18.6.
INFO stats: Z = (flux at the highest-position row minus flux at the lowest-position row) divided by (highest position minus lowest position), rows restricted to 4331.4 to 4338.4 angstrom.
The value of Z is 0.11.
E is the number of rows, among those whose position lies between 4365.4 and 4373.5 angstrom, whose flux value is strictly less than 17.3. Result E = 0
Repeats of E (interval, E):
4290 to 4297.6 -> 8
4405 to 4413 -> 0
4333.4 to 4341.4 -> 1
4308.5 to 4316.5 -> 8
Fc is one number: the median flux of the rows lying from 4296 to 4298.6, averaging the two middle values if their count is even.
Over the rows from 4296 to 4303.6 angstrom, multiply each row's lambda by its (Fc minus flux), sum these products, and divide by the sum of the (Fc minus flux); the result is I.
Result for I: 4302.0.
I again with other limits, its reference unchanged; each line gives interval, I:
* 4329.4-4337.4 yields 4333.6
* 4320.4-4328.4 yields 4324.5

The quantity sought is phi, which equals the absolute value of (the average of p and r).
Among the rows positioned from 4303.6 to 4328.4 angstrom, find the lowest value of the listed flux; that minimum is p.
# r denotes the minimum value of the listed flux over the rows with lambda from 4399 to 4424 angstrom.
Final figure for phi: 14.3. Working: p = 11.15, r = 17.36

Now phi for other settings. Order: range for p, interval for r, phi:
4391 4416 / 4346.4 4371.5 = 17.4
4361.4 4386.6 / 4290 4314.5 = 12.5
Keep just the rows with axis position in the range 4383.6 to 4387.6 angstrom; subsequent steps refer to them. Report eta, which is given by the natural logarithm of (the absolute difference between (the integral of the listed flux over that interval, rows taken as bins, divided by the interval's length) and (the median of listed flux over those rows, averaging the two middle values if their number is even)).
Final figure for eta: -1.9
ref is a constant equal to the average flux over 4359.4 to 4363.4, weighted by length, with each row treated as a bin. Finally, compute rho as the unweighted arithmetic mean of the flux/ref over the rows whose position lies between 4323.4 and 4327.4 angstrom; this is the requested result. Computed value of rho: 0.9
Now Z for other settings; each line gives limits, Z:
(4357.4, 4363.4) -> -0.26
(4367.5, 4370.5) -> -0.19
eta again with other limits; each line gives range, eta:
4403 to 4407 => -2.2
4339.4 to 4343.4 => -1.9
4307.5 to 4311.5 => -1.7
